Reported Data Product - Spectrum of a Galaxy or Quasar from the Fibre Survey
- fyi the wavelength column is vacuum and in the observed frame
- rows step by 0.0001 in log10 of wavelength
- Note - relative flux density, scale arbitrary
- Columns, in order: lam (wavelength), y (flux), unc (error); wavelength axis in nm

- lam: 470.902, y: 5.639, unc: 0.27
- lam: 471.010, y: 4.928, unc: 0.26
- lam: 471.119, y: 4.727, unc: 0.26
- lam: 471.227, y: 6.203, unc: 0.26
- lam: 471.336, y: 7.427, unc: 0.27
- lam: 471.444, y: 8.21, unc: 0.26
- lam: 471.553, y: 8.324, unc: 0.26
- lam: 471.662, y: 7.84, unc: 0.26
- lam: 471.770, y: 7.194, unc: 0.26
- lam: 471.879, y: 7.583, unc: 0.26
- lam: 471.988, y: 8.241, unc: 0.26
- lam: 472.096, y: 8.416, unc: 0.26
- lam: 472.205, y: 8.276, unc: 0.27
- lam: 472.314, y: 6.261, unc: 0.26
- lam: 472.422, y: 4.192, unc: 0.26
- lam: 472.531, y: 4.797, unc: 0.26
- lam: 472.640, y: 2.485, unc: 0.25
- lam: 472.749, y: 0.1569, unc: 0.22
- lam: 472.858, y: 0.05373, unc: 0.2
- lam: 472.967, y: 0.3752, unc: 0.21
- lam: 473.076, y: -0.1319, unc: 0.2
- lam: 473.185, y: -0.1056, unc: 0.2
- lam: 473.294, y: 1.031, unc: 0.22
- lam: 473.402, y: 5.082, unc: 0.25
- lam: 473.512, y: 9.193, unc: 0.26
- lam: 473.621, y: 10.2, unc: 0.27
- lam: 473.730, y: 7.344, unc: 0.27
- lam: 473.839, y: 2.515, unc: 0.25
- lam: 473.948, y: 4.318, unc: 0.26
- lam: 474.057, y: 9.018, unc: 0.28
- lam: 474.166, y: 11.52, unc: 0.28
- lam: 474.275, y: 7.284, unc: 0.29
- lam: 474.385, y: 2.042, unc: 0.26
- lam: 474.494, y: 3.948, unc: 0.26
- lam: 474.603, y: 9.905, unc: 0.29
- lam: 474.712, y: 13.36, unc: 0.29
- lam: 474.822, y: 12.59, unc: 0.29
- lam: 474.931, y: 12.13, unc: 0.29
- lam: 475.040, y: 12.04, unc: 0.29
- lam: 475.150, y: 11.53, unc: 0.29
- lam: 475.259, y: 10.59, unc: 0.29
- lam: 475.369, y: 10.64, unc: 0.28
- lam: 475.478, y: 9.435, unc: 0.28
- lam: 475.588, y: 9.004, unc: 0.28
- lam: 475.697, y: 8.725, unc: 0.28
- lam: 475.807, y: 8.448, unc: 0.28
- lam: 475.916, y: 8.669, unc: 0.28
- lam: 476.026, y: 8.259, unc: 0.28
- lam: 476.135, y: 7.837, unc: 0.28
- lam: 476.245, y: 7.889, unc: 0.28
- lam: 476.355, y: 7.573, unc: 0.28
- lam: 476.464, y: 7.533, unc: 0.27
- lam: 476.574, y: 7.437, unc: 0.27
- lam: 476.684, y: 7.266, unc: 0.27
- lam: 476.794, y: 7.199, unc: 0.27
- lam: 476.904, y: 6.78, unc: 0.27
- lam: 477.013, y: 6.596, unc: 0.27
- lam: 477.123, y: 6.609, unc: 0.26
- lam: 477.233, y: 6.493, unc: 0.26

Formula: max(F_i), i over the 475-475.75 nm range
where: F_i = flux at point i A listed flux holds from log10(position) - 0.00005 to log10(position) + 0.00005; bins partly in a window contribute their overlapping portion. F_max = 12.04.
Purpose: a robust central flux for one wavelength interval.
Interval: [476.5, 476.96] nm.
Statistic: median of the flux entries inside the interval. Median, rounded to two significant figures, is 7.2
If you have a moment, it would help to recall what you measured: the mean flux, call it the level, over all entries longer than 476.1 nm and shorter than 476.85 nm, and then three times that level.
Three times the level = 23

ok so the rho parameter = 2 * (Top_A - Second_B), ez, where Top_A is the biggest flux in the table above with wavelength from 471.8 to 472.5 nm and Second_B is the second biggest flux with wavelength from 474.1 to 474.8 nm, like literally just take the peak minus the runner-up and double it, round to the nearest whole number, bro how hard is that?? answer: -6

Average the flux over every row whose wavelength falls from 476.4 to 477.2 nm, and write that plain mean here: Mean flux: 7.1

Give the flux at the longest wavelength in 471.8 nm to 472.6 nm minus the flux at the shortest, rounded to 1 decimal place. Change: -2.8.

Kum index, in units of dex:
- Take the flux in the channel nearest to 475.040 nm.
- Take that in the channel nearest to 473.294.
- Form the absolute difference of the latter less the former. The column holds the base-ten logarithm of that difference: 1.0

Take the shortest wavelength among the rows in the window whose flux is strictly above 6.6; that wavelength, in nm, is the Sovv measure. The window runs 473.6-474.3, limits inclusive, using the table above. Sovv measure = 473.621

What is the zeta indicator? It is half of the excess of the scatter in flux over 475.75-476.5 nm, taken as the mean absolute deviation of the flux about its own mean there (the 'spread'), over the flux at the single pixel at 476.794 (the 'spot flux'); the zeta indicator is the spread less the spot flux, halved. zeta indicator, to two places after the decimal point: -3.42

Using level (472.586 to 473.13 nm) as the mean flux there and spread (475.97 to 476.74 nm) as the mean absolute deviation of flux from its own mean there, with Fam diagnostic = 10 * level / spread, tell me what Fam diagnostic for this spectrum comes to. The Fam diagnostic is 22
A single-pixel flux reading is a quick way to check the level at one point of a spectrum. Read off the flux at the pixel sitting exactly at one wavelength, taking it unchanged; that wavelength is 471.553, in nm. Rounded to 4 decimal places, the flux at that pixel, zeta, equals 8.3240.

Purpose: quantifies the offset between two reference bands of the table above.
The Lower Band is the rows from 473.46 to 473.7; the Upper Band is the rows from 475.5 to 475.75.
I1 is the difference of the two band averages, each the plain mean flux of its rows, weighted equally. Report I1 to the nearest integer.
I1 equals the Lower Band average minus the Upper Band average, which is 1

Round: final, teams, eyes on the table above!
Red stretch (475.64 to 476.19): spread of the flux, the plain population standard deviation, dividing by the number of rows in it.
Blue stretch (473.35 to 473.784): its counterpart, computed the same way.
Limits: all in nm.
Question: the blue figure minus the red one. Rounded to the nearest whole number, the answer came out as 2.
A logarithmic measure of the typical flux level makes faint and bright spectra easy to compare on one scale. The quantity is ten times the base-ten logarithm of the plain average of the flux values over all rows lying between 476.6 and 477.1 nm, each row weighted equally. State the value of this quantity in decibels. 8.4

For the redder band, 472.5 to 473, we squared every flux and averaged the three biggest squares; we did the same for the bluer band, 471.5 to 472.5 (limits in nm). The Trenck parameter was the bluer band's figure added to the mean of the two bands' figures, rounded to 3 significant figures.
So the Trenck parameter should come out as 109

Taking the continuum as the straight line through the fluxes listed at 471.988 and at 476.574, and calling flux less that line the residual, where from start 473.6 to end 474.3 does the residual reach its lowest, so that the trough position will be 473.839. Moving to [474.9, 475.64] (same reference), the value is 475.588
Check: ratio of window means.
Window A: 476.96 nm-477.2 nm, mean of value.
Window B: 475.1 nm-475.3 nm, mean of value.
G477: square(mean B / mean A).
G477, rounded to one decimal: 2.8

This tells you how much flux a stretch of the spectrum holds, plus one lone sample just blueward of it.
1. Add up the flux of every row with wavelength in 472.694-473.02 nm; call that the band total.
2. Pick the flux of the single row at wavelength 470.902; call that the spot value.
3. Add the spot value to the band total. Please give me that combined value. 6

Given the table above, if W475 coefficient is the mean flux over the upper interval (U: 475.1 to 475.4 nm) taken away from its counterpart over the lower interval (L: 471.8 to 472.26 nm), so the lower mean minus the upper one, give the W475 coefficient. -3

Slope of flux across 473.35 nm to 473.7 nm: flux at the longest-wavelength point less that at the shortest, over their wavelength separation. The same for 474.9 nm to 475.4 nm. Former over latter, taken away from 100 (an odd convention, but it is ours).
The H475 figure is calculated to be 107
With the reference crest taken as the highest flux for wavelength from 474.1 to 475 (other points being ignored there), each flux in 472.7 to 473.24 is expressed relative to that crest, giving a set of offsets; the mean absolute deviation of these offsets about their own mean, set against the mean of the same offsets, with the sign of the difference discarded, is 13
